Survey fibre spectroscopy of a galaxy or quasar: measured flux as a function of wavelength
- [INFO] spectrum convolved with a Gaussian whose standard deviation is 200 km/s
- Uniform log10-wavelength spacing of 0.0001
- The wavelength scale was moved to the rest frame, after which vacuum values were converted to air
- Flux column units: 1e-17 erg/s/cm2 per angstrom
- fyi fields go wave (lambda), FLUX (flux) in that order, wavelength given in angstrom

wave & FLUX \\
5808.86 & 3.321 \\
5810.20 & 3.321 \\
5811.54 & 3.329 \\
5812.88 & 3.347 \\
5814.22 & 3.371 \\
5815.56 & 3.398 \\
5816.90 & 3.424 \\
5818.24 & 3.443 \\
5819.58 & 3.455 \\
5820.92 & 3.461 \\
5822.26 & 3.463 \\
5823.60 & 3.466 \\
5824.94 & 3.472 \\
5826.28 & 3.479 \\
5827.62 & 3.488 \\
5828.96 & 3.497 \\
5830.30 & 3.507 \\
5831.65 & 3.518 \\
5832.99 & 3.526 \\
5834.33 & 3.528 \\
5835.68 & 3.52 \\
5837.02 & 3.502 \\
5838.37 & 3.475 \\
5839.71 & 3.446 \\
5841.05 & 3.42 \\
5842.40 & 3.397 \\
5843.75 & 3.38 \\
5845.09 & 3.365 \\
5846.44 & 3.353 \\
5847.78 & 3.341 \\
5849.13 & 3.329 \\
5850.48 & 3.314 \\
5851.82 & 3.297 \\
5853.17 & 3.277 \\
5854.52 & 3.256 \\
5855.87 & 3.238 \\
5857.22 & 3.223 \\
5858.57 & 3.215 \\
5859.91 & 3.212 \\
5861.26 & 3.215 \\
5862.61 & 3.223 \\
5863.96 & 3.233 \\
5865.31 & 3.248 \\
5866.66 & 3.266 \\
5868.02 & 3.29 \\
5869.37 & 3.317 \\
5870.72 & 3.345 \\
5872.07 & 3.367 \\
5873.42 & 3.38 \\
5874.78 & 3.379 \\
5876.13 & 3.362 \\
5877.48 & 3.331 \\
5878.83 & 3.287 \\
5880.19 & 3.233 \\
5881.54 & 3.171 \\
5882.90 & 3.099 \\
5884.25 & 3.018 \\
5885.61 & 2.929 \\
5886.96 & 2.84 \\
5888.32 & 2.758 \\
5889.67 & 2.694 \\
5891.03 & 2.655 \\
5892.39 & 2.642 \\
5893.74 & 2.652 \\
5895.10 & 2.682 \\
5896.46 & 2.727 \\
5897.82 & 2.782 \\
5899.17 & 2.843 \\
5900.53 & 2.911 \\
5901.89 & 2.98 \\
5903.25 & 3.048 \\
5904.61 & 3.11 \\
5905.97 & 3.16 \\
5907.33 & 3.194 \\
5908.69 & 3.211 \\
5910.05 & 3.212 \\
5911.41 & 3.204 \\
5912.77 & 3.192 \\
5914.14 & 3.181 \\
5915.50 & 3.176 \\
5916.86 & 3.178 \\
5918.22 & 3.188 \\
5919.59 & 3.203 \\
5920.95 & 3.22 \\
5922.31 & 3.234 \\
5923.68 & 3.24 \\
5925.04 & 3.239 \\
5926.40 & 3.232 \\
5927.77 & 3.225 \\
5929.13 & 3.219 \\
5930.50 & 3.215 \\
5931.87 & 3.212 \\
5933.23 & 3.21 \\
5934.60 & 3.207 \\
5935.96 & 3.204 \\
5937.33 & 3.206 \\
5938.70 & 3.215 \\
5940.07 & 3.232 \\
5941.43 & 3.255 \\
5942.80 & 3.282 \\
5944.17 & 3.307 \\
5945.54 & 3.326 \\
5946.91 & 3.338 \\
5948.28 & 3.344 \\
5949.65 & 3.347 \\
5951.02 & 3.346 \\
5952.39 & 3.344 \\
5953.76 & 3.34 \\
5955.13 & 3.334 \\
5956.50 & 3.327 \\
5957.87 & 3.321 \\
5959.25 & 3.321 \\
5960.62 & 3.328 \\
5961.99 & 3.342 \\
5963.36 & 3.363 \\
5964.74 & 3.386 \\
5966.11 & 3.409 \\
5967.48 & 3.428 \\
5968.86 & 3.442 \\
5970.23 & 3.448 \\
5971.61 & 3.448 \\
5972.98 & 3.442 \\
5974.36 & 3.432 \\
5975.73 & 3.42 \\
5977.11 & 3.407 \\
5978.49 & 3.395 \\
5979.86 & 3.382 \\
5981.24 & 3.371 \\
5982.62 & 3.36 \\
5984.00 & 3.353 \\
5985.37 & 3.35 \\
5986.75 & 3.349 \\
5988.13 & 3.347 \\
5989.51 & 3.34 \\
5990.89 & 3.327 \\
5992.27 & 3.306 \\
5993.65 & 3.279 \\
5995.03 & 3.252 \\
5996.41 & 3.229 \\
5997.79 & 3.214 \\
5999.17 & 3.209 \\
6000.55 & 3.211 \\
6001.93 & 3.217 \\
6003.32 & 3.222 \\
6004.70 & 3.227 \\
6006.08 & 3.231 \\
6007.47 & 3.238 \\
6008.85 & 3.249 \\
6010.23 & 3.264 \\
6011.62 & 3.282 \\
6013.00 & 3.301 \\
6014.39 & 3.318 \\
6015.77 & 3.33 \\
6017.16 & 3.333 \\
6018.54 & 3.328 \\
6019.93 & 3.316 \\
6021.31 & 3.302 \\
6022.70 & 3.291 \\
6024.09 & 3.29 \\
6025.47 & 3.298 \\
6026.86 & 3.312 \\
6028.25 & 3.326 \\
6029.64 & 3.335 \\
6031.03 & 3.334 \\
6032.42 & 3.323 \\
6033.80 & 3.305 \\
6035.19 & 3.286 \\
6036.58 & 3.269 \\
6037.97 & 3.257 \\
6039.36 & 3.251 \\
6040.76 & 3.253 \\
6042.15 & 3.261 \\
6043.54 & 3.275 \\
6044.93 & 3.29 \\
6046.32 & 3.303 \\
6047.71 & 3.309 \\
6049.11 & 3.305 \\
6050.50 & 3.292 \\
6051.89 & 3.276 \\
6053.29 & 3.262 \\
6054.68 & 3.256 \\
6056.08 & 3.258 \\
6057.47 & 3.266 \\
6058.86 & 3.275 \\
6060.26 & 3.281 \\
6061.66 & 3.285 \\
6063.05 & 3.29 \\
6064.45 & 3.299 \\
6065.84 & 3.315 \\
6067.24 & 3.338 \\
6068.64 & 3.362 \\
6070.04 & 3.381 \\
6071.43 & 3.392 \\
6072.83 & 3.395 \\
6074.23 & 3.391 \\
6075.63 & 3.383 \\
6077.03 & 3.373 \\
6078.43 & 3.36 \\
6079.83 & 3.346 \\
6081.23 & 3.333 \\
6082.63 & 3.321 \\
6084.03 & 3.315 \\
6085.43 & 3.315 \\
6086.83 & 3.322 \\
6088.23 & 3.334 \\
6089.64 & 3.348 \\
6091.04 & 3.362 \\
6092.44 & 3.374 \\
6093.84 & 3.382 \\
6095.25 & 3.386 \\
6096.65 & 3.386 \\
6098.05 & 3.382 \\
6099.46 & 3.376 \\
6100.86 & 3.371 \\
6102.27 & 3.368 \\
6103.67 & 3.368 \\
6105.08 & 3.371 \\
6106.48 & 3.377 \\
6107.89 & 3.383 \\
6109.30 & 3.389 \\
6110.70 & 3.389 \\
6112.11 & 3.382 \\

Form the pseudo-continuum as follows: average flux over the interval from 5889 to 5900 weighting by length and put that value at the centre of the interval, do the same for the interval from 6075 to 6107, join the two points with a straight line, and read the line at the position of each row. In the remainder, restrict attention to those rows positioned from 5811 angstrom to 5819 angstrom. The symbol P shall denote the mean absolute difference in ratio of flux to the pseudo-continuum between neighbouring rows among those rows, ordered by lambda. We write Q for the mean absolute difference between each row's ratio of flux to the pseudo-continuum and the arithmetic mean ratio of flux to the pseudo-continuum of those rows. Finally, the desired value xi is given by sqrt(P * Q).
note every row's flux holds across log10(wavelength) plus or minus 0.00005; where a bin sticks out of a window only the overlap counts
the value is 0.0087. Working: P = 0.007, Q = 0.011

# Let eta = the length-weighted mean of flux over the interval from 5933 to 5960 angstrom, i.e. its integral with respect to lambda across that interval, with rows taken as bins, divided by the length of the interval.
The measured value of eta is 3.29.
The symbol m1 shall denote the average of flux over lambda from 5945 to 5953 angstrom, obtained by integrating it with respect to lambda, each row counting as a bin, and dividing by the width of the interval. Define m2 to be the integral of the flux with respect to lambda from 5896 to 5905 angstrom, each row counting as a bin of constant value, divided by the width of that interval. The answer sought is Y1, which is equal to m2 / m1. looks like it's 0.87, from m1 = 3.34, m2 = 2.91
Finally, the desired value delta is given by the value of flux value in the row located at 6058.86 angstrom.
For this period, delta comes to 3.275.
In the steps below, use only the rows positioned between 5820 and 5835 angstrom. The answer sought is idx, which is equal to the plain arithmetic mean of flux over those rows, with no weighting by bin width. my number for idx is 3.49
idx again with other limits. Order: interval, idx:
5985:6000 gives 3.29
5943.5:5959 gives 3.33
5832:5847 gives 3.45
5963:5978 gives 3.42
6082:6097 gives 3.35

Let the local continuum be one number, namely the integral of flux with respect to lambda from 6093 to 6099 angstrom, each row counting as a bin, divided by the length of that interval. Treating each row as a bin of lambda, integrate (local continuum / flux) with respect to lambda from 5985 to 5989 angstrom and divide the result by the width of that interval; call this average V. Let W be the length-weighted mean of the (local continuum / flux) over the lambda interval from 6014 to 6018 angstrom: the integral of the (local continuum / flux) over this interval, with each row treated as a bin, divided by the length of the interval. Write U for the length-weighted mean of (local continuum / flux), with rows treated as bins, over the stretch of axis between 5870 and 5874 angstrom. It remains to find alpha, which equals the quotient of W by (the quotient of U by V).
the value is 1.02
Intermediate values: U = 1.01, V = 1.01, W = 1.02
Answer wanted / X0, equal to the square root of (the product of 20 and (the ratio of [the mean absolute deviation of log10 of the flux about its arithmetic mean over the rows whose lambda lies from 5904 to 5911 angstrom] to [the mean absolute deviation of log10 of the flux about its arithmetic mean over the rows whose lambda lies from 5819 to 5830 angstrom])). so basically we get 8.0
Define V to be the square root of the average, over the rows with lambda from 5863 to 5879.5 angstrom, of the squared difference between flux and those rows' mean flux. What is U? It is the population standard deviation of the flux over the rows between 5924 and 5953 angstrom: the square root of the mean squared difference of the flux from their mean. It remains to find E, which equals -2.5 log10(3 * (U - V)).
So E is 4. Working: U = 0.06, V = 0.049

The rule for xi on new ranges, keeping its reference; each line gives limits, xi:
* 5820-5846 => 0.0112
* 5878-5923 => 0.0308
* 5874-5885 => 0.0305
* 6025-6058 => 0.0069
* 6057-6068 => 0.0023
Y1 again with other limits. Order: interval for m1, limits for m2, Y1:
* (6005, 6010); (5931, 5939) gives 0.99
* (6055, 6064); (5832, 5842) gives 1.07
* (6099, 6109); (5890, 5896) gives 0.79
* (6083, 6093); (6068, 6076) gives 1.01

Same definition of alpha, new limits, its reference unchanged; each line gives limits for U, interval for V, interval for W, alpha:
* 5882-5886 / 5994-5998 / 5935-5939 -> 0.99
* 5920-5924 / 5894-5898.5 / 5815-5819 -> 1.17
